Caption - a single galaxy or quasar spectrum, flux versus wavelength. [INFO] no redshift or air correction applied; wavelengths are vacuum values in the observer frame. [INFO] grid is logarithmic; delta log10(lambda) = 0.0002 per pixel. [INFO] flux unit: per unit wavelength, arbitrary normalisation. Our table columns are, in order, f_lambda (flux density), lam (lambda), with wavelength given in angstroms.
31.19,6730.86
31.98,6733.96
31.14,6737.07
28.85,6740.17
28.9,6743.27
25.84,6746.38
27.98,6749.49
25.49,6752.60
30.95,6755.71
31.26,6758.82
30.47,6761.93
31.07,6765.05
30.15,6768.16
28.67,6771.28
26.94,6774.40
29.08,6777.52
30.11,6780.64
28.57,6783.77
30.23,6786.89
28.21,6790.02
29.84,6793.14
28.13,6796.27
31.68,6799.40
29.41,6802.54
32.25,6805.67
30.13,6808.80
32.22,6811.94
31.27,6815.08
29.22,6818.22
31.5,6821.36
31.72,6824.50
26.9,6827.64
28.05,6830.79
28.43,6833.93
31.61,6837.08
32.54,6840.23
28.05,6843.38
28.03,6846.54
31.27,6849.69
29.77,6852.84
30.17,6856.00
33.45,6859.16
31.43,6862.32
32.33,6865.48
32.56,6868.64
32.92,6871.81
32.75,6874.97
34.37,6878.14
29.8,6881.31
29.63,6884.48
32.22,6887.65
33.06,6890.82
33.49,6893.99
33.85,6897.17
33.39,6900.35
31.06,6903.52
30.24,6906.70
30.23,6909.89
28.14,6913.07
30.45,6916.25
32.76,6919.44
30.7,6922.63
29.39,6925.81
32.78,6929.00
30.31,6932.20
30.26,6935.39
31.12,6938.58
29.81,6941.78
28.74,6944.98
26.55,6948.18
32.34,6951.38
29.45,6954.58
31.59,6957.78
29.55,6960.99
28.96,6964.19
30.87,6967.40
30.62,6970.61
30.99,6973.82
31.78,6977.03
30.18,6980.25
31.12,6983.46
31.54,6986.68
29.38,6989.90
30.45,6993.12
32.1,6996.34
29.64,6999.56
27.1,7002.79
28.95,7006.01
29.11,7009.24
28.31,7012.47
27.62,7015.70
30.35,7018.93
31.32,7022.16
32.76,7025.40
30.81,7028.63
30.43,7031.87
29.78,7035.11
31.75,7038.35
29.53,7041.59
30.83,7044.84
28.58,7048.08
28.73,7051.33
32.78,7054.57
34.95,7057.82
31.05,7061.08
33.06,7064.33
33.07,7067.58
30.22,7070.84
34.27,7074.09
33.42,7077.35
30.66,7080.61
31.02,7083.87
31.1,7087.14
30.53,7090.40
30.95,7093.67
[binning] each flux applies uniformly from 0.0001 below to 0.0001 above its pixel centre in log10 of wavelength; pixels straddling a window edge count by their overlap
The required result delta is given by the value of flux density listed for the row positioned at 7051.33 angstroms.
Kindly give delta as 28.73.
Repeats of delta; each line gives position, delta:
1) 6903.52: 31.06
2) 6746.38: 25.84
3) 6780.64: 30.11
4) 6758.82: 31.26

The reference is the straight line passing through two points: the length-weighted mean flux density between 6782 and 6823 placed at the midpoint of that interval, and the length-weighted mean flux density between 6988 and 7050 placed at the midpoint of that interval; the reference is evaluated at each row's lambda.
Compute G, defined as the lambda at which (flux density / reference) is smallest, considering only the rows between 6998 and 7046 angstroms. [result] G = 7002.79 angstroms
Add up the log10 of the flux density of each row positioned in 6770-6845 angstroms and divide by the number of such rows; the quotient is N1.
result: 1.47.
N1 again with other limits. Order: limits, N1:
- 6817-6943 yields 1.49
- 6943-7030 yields 1.48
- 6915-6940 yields 1.49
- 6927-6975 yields 1.48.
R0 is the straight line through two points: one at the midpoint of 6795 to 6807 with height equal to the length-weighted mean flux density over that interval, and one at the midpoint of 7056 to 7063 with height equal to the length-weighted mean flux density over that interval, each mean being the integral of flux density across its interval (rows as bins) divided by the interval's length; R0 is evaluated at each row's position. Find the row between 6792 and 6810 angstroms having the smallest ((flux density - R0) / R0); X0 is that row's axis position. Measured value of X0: 6796.27 angstroms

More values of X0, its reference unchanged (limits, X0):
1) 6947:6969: 6948.18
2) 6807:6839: 6827.64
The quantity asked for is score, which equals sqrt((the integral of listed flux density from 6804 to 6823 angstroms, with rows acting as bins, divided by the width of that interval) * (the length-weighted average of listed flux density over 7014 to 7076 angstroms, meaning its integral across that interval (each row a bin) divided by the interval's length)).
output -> 31.1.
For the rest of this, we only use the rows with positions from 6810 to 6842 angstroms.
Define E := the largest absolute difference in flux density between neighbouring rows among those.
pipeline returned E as 4.8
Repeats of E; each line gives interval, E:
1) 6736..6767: 5.5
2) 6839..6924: 4.6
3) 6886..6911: 2.3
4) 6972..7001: 2.5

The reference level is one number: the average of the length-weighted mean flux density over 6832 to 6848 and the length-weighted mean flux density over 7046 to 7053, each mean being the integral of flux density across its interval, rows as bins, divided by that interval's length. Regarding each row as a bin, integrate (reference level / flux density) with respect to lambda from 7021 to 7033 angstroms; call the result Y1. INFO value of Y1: 11.2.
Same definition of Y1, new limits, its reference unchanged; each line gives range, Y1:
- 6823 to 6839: 16.0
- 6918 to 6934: 15.1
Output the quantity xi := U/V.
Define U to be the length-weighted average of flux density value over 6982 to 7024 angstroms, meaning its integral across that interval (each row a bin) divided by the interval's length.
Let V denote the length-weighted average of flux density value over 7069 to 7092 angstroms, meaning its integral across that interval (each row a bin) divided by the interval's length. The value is 0.94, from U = 29.8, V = 31.6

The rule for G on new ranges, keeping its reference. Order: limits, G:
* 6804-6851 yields 6827.64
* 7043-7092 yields 7048.08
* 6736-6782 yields 6752.60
